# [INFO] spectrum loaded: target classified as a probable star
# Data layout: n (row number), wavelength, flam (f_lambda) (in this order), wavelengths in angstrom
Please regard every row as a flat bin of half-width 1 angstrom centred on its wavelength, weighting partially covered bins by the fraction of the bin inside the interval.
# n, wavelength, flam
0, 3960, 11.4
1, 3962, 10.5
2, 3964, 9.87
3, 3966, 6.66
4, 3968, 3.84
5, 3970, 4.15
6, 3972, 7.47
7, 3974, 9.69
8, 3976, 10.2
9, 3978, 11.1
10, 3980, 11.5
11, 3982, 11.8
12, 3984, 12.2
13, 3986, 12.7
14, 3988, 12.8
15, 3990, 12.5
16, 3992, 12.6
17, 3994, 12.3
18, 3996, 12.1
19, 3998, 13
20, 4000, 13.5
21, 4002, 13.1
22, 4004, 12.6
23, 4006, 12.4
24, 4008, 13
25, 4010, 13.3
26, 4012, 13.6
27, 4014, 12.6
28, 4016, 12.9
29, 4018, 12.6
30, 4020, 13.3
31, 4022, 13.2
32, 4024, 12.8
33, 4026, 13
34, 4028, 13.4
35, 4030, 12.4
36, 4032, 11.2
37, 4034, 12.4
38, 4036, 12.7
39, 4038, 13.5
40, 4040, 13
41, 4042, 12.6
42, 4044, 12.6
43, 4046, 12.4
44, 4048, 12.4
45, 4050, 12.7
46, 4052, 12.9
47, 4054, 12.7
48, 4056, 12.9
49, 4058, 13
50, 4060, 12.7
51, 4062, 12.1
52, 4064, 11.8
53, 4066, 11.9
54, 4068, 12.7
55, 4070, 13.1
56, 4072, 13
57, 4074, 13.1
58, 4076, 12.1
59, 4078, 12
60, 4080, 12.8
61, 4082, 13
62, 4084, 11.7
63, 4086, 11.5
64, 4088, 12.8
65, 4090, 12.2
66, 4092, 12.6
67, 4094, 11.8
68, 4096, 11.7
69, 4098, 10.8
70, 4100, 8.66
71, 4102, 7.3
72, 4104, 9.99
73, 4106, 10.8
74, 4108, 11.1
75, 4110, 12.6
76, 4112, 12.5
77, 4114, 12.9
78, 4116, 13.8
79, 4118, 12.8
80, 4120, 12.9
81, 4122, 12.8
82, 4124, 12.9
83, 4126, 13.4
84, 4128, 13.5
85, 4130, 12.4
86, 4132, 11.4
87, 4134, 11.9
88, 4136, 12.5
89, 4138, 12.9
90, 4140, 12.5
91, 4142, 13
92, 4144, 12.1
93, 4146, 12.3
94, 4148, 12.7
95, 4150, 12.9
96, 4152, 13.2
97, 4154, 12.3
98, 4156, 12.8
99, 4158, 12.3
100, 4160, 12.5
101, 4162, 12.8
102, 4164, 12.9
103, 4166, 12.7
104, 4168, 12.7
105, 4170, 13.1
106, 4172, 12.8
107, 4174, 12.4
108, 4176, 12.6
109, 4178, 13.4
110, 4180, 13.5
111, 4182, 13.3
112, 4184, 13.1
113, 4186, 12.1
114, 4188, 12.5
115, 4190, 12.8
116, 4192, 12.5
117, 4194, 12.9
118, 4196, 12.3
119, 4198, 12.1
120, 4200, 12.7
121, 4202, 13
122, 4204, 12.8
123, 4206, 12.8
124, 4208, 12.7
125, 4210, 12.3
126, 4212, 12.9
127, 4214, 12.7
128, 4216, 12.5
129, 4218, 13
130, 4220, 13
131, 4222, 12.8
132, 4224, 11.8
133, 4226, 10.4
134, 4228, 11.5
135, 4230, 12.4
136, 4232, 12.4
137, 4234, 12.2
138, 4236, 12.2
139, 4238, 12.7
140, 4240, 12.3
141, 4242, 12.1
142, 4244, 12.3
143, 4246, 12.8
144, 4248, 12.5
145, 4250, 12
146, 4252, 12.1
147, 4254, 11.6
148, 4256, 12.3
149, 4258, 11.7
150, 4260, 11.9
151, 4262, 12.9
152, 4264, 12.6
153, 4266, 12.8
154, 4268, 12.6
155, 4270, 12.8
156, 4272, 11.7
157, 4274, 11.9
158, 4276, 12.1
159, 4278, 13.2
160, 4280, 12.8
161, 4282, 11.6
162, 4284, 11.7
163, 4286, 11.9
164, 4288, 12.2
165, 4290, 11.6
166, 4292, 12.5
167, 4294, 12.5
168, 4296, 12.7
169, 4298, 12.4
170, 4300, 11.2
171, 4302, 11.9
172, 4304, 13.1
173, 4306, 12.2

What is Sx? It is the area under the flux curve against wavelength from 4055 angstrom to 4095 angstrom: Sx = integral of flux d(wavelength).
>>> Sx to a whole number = 498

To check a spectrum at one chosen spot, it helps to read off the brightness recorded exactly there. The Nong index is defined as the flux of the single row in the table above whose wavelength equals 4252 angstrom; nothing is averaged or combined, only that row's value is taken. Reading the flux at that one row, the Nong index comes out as 12.1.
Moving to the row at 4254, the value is 11.6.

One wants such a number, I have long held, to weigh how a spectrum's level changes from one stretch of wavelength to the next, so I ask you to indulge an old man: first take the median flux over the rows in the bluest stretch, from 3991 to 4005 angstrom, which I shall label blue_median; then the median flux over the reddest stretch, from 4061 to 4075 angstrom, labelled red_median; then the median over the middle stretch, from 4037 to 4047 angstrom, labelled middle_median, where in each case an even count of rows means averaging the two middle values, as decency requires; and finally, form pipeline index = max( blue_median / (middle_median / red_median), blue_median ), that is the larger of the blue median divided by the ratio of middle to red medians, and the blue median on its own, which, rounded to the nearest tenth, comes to 12.7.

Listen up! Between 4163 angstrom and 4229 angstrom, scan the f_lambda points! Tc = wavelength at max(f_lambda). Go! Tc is 4180 angstrom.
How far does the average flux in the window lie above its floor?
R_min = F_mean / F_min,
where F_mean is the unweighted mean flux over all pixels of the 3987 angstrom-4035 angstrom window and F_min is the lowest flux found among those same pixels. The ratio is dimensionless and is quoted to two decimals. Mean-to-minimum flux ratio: 1.14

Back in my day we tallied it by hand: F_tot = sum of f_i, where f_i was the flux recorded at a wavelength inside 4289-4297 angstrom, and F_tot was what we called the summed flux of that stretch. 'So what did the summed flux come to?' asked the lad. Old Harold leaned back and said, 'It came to 49.3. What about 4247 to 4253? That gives 36.6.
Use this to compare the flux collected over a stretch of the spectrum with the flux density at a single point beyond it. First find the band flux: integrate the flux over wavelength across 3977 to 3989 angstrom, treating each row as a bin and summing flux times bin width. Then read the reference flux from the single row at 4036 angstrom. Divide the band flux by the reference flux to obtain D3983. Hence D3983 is 11.4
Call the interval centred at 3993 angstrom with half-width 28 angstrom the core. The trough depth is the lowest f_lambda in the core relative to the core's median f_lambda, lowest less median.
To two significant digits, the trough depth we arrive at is -8.7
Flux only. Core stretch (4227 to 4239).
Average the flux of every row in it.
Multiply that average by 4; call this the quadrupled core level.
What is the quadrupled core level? 48.9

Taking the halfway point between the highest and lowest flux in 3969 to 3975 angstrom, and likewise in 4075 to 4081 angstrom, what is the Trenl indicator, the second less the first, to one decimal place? 5.5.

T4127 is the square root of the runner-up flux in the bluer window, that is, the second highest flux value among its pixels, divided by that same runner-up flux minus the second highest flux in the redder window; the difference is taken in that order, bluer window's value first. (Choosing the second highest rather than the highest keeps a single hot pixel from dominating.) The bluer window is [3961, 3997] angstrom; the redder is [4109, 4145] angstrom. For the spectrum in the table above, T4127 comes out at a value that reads -4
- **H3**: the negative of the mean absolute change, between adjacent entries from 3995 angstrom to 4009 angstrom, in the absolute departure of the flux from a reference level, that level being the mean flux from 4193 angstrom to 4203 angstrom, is -0.32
